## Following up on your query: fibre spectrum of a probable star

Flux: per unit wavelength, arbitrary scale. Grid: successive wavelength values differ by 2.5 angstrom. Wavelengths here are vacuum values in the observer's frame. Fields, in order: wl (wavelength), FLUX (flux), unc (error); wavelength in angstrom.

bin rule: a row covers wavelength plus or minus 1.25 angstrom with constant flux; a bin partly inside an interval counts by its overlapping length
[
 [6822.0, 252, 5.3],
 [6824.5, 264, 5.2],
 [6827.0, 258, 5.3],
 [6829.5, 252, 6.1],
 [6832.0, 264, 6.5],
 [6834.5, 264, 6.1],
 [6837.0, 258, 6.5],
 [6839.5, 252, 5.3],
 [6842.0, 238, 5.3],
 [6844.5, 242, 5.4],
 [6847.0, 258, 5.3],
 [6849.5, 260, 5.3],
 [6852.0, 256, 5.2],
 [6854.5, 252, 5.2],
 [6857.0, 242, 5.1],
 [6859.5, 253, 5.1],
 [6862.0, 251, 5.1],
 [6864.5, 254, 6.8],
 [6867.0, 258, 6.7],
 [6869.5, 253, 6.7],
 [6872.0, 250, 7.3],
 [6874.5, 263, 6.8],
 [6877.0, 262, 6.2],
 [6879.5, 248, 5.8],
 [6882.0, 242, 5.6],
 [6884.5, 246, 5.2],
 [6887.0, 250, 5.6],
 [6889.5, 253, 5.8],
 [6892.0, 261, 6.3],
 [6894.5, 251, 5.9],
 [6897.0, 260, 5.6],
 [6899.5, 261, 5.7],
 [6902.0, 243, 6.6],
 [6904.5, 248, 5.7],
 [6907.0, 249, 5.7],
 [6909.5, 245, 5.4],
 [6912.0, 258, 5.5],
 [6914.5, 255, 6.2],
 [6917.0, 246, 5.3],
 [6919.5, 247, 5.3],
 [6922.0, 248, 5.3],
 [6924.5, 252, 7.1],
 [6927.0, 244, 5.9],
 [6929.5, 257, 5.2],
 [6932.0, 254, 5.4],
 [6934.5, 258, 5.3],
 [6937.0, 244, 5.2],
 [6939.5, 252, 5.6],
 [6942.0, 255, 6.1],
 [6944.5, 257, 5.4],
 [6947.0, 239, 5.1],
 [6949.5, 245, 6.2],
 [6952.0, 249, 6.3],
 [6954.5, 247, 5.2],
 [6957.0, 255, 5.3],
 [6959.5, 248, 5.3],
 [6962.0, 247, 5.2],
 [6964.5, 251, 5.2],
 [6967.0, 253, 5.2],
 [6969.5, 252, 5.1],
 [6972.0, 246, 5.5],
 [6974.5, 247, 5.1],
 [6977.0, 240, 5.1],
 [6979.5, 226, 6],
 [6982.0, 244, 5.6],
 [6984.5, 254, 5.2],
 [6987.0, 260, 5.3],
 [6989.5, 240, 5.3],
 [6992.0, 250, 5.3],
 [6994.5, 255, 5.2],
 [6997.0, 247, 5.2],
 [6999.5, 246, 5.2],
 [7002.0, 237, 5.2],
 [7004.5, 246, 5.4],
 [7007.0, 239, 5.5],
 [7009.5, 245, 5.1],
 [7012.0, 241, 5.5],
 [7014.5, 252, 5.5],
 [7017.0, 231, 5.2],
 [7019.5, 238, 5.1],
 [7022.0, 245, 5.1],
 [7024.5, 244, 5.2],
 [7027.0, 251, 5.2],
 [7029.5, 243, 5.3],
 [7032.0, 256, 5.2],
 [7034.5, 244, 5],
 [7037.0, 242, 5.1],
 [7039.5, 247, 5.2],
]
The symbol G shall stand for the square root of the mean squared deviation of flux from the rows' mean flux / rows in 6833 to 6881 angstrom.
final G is 7.0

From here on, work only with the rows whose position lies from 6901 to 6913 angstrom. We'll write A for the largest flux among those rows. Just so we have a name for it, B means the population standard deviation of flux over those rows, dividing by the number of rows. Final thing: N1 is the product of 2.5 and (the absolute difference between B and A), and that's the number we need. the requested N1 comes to 632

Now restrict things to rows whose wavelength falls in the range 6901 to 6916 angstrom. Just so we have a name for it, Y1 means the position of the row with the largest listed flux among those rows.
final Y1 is 6912.0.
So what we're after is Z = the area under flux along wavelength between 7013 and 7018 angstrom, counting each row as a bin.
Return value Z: 1210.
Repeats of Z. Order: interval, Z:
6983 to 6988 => 1281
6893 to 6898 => 1278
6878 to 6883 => 1230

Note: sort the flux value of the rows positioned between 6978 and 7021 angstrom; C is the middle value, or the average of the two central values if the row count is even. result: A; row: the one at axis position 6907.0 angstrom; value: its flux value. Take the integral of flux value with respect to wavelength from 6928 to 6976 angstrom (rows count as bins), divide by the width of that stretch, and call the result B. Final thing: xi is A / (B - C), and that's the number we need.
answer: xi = 48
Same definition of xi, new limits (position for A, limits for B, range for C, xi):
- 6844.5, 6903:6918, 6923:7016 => 78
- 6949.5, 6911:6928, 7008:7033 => 45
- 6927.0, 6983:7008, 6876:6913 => -96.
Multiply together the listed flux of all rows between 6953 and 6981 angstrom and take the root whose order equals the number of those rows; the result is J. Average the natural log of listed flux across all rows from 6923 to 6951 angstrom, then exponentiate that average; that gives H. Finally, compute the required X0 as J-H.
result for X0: -4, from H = 251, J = 246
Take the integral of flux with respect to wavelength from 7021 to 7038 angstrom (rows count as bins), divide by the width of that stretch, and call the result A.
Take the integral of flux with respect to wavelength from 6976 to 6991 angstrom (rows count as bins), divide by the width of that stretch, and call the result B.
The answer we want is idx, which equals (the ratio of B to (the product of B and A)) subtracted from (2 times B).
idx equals 488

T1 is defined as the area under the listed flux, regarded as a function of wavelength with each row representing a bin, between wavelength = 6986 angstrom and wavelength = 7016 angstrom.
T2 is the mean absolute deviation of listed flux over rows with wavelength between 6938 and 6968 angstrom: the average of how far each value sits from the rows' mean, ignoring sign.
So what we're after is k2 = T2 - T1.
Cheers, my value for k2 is -7384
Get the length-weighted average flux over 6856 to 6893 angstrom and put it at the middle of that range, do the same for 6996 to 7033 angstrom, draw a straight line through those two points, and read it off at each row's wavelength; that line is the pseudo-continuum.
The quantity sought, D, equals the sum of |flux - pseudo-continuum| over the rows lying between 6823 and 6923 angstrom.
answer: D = 214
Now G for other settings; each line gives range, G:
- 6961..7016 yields 7.2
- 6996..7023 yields 5.6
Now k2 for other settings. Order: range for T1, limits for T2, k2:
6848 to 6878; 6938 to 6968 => -7630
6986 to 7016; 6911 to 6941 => -7383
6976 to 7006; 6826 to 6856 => -7356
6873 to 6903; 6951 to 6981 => -7597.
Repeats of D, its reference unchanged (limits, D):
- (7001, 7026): 47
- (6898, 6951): 114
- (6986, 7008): 52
